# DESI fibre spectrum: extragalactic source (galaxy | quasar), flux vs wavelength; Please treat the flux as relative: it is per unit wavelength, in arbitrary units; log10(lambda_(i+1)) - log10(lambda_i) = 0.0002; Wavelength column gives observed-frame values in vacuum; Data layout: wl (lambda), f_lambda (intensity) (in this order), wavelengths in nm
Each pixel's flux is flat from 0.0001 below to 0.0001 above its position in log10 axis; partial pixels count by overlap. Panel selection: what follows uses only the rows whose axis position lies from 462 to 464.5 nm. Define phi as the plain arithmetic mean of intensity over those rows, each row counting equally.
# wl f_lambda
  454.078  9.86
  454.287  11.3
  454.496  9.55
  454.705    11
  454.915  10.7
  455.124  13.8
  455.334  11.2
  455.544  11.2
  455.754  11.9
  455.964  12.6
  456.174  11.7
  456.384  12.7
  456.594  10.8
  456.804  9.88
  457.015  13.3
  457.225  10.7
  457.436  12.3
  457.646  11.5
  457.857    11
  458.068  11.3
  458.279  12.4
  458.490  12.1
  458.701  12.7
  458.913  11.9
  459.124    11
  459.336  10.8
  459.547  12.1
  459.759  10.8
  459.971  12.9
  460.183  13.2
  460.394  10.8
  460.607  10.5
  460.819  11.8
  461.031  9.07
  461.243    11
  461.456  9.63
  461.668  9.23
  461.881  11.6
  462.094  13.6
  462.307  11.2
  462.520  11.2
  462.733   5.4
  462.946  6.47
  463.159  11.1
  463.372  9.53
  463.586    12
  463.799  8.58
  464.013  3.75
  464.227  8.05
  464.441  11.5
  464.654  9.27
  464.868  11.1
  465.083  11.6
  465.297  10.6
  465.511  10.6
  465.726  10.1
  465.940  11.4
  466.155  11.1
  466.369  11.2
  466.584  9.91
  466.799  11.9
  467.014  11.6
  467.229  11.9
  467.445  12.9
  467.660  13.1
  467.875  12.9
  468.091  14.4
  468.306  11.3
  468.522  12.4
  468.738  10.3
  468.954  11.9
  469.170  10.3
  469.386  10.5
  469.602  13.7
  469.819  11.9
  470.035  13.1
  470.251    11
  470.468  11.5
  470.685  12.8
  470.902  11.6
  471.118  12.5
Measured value 9.4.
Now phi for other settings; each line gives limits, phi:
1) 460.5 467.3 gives 10.2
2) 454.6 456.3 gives 11.8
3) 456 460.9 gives 11.7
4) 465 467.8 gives 11.4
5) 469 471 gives 11.8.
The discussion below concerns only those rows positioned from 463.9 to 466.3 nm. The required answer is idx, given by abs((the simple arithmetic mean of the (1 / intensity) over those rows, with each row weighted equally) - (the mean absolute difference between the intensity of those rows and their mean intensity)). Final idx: 1.5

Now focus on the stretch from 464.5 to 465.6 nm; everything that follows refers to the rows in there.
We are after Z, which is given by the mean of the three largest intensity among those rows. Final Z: 11.1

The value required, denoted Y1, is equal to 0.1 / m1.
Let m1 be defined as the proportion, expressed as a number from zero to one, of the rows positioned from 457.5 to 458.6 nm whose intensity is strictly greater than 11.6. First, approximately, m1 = 0.4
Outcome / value 0.25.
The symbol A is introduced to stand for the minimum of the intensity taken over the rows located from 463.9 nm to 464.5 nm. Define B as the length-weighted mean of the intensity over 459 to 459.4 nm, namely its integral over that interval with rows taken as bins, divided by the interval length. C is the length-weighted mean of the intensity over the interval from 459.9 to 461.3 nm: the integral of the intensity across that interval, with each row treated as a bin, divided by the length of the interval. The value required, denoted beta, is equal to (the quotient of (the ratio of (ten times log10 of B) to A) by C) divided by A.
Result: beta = 0.065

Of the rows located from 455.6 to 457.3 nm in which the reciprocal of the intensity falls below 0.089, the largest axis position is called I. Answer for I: 457.015 nm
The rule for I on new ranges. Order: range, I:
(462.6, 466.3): 465.940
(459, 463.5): 462.094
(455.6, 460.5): 460.183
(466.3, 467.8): 467.660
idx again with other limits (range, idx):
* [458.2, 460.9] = 0.7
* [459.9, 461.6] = 1.0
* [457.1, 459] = 0.5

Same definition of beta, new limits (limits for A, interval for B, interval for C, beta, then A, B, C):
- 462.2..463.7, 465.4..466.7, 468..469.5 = 0.031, 5.4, 10.7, 11.6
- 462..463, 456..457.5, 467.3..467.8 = 0.028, 5.4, 11.7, 12.9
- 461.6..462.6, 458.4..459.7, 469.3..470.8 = 0.010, 9.23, 11.7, 12.1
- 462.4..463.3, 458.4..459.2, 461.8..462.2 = 0.029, 5.4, 12.0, 12.7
